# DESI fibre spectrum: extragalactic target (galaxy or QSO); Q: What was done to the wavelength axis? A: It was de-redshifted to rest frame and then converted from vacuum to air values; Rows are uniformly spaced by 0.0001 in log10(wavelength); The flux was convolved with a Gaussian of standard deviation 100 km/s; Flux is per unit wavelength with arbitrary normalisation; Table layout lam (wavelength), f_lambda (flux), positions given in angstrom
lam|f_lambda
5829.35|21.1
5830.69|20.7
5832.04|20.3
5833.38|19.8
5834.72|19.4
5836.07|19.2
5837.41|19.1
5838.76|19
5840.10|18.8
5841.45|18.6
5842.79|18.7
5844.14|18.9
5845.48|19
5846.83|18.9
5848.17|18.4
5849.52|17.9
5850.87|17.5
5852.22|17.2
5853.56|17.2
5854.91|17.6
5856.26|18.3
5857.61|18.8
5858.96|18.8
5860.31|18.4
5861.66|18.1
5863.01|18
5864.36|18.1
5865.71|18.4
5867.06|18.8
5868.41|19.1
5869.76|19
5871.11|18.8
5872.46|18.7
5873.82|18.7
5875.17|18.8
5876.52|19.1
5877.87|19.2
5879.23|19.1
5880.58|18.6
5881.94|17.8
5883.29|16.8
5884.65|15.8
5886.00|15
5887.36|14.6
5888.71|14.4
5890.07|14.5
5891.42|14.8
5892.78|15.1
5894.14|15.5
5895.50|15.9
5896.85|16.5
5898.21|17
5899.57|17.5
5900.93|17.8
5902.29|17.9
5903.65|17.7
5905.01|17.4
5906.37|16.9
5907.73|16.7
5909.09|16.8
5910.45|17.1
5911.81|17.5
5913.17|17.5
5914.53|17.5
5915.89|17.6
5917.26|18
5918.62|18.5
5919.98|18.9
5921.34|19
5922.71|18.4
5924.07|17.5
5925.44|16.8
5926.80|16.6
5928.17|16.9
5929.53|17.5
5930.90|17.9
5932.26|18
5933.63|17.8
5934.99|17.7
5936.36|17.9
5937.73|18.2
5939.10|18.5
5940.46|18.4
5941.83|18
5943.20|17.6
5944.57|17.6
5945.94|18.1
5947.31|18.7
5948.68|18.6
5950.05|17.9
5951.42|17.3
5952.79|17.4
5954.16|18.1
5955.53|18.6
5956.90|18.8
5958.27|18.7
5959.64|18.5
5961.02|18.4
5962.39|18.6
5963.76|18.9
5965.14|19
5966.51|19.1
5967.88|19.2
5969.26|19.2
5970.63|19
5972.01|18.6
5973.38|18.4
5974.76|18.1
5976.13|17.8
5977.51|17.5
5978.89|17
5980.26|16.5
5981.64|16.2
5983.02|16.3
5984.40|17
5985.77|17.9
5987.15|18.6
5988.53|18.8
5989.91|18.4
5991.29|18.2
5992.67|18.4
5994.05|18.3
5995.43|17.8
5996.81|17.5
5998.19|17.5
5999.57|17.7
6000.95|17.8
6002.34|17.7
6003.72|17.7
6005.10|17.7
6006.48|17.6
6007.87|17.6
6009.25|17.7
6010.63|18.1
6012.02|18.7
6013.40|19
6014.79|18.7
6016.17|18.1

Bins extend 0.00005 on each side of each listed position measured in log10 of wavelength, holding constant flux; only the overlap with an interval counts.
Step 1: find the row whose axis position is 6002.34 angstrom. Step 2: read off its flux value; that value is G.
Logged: 17.7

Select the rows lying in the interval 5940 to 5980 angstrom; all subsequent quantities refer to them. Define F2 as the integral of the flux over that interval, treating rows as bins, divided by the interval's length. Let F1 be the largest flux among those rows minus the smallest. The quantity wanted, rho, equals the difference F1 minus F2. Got -16.1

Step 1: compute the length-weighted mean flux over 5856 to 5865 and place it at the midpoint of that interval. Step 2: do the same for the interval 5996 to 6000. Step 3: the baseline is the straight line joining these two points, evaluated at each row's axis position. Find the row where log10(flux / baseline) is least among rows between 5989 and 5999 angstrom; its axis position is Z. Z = 5996.81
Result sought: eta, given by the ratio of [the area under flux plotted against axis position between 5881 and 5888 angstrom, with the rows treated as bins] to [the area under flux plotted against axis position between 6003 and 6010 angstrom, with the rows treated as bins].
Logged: 0.91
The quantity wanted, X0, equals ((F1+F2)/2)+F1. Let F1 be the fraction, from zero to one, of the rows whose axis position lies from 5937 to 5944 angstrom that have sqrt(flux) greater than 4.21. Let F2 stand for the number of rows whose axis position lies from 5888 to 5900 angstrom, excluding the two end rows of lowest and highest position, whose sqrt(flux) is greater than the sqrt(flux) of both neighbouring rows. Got 1.2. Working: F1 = 0.8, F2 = 0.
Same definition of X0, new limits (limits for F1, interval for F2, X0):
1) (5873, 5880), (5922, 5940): 2.0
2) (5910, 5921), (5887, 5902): 0.6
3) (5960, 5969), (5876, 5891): 2.0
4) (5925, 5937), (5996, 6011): 1.2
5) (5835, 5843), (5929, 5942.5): 2.5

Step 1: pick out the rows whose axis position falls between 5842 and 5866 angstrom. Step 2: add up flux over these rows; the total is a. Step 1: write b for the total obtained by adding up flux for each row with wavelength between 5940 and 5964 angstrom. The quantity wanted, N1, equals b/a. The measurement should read 1.00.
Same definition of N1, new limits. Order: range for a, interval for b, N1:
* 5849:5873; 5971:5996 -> 0.97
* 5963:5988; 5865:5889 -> 0.99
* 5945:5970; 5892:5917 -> 0.92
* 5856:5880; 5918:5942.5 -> 0.96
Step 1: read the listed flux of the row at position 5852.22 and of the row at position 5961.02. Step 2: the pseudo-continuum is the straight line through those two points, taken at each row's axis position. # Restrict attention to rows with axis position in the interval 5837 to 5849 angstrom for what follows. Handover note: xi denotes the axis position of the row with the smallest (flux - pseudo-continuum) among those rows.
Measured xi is 5848.17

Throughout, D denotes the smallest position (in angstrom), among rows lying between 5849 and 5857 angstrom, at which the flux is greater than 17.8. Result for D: 5849.52 angstrom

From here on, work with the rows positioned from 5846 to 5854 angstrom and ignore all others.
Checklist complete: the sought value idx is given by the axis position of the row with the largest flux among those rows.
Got 5846.83 angstrom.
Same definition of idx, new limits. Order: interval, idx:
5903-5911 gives 5903.65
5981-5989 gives 5988.53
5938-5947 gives 5939.10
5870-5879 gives 5877.87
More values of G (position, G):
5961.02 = 18.4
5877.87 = 19.2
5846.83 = 18.9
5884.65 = 15.8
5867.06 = 18.8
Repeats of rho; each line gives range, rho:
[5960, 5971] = -18.1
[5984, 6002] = -16.2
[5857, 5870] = -17.4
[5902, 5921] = -15.4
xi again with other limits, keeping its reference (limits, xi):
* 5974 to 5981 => 5980.26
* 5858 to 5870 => 5863.01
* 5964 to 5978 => 5977.51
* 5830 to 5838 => 5837.41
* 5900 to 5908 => 5907.73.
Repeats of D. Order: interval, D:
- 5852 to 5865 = 5856.26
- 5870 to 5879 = 5871.11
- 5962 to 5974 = 5962.39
